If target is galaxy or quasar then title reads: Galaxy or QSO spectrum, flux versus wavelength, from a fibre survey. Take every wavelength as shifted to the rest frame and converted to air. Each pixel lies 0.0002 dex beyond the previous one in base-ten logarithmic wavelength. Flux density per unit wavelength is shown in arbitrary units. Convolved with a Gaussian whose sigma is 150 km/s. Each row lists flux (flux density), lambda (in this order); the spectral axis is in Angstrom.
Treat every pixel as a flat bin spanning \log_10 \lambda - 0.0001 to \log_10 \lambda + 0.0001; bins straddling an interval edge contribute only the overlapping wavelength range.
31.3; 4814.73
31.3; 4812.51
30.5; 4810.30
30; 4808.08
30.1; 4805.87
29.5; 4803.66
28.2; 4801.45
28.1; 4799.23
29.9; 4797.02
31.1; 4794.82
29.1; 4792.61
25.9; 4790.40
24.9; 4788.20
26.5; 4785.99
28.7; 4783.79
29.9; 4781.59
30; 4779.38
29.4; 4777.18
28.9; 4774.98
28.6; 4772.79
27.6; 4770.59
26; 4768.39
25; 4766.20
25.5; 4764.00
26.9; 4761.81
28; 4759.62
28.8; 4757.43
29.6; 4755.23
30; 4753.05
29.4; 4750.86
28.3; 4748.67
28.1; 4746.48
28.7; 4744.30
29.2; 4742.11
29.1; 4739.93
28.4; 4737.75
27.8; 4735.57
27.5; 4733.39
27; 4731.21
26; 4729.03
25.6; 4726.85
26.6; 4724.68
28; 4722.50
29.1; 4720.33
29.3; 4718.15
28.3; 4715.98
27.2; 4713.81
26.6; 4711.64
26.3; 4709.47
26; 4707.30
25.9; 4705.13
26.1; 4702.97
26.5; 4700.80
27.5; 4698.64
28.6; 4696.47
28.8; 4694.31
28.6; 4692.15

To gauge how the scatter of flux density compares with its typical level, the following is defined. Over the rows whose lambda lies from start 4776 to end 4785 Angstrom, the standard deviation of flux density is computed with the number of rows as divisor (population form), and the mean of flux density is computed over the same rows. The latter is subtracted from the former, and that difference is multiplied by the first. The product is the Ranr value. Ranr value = -15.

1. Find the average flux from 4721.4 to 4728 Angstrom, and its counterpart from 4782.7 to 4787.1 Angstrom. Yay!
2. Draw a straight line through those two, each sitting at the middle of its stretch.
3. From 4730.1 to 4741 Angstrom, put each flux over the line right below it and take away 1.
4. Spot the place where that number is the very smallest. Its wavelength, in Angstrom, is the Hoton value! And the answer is 4731.21 Angstrom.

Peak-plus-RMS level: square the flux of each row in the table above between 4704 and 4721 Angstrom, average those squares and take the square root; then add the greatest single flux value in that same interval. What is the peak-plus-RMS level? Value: 56.7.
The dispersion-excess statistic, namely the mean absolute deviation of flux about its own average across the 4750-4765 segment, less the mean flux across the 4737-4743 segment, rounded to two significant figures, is -28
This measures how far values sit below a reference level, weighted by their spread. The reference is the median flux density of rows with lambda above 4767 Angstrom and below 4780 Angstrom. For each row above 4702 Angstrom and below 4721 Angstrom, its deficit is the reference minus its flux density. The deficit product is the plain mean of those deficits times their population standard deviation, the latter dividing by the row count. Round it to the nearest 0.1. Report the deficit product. 2.0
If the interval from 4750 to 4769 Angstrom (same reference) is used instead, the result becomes 1.9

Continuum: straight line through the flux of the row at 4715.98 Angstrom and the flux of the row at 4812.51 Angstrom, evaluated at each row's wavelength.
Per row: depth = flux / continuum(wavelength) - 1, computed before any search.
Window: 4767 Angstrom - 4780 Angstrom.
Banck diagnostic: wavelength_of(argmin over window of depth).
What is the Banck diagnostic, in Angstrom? 4768.39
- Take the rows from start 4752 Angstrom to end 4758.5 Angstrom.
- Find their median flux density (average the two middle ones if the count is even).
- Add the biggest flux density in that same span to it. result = 60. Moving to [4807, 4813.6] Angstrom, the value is 62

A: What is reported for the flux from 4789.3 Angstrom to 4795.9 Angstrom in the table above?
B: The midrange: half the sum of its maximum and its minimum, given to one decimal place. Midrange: 28.5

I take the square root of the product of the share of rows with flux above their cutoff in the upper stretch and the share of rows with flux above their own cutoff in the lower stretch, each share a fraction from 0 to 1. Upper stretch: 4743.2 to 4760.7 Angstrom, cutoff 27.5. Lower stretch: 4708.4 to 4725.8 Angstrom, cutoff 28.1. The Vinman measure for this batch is 0.61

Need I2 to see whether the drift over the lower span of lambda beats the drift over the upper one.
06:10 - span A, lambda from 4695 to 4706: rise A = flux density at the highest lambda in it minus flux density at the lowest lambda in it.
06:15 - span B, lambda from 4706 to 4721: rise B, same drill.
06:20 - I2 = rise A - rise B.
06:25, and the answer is -5.8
